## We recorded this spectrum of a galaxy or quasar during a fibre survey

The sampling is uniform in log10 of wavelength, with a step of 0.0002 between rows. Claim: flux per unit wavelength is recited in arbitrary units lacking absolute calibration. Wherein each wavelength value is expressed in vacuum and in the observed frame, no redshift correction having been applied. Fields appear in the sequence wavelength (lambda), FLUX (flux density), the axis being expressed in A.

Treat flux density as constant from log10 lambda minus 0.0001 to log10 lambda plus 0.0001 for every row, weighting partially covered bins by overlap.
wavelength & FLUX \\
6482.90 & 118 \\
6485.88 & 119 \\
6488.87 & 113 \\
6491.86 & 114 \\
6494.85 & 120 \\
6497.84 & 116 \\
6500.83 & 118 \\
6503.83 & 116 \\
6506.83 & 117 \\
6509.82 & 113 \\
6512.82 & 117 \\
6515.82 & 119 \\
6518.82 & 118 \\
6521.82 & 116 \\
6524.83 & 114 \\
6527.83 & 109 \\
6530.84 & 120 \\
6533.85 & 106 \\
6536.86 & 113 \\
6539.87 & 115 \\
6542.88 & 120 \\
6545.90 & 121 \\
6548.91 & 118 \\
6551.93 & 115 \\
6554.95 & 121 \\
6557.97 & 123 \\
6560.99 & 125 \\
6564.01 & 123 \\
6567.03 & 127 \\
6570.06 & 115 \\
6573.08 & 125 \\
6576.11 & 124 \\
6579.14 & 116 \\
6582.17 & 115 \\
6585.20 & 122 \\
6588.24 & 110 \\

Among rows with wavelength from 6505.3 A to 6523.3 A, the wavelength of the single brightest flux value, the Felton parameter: 6515.82 A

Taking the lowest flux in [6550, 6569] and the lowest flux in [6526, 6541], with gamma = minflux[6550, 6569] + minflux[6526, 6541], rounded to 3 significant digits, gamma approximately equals 221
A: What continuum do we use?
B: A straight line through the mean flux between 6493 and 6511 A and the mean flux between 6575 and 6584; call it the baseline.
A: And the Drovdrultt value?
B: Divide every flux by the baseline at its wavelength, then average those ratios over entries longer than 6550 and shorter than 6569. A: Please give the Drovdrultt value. 1.04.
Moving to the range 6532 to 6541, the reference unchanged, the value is 0.95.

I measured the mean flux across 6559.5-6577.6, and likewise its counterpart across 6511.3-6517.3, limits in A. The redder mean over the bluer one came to 1.04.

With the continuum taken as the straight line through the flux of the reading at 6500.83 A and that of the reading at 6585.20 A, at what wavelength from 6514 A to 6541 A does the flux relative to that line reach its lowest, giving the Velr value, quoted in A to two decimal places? 6533.85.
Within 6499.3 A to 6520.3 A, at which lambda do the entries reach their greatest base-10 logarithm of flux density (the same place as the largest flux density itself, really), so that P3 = 6515.82 A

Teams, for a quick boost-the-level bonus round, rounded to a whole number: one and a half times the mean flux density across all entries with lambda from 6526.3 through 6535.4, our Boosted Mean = 168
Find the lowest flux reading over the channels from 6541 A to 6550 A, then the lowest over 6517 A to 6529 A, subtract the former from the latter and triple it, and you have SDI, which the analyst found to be -27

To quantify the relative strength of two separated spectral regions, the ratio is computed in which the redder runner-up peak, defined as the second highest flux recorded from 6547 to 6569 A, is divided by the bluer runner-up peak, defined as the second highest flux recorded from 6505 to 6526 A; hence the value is 1.06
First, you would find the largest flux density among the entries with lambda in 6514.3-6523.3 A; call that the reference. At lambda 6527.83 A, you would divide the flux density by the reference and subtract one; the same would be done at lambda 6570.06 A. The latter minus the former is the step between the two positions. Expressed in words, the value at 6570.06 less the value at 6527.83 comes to 0.050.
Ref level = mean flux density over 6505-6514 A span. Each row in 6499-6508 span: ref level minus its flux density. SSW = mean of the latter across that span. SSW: -1.3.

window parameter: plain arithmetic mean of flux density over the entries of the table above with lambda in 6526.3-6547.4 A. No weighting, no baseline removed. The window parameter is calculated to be 115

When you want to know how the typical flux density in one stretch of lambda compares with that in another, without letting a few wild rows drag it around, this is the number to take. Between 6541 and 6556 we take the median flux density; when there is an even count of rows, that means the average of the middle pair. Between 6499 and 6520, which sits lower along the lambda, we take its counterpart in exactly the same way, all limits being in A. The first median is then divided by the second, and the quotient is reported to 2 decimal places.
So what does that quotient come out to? 1.03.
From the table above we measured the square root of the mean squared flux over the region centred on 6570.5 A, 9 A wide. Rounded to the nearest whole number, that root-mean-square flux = 122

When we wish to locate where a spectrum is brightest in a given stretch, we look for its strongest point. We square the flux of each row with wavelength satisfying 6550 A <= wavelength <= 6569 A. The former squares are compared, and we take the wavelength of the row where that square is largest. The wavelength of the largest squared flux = 6567.03 A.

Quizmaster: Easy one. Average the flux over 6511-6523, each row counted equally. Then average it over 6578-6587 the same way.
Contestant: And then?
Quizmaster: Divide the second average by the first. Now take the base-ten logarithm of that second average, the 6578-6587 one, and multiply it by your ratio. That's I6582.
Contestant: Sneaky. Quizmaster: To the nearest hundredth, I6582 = 2.07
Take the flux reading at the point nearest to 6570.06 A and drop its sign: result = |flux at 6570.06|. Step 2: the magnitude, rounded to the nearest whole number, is 115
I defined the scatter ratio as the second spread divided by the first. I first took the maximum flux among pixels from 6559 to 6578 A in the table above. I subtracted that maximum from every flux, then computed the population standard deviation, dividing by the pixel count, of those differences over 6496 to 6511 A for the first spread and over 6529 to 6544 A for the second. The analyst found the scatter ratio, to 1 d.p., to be 3.1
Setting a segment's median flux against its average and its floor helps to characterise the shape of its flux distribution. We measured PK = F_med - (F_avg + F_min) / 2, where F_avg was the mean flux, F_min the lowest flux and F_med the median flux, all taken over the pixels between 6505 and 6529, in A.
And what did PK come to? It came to 4.3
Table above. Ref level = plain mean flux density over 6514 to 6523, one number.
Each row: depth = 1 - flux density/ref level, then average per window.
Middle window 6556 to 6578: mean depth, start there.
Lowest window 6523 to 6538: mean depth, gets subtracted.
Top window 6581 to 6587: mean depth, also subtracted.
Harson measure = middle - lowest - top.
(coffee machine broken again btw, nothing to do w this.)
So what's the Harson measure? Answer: -0.08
